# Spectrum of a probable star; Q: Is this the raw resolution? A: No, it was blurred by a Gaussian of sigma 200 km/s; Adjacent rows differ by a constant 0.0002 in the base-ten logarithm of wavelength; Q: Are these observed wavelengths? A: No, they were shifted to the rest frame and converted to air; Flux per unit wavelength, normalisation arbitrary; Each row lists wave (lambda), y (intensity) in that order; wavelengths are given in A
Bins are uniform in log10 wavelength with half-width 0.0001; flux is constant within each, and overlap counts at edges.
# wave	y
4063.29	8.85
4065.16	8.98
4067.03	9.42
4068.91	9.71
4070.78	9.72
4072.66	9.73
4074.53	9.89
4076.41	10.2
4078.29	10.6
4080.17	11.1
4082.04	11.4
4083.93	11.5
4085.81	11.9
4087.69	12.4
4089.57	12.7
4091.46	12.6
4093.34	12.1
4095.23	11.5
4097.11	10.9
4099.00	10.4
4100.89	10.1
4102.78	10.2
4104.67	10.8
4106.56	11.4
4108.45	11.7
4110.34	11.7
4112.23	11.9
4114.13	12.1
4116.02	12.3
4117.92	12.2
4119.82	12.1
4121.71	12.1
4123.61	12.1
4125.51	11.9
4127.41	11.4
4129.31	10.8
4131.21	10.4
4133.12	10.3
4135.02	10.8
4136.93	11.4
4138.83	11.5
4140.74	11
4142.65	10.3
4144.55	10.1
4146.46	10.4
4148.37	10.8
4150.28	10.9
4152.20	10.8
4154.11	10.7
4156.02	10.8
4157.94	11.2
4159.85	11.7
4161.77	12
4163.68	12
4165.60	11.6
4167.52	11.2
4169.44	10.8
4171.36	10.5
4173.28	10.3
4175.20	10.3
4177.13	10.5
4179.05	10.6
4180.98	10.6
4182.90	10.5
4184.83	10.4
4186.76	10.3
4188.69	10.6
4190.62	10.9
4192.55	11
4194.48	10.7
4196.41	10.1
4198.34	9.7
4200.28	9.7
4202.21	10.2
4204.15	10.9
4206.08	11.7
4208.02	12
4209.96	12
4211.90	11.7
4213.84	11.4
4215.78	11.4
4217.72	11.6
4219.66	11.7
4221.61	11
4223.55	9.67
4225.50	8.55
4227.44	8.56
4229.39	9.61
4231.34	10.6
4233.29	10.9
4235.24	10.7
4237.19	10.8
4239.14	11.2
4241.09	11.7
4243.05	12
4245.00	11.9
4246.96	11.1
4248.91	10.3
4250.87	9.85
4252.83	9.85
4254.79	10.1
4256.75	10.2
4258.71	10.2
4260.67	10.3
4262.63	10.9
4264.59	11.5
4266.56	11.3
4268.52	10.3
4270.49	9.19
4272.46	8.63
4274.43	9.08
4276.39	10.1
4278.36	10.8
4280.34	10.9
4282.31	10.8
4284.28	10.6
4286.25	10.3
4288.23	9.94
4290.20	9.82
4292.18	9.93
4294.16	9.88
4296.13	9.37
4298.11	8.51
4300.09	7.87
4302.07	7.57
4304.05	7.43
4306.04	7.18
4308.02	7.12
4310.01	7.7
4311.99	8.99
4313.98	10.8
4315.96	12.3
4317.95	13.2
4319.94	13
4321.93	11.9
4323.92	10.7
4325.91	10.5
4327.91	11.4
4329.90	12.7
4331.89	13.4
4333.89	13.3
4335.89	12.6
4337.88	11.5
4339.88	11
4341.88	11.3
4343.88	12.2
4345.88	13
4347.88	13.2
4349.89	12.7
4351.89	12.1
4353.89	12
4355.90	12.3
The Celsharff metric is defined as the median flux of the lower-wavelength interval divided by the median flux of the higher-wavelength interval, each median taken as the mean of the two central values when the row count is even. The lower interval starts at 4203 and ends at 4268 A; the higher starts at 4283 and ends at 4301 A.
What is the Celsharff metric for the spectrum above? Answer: 1.10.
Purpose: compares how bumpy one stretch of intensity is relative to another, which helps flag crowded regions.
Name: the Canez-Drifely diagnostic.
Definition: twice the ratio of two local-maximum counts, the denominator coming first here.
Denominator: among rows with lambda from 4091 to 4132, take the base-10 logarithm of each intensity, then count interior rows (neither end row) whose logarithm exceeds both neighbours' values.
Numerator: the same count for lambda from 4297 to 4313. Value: 0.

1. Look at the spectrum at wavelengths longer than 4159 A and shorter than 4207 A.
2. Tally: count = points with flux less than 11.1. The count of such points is 19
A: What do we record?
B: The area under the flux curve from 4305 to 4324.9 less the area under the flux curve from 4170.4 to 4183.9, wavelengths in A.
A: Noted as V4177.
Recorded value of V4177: 63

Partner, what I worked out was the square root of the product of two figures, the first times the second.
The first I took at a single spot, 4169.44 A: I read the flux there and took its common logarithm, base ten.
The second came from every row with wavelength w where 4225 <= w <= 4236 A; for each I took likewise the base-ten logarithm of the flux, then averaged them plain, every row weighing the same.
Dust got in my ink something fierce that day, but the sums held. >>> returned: 1.01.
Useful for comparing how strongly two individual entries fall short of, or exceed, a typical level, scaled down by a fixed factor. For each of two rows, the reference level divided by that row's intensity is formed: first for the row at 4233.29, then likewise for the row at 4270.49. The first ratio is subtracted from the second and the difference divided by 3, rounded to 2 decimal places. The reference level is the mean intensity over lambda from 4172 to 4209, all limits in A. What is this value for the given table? 0.06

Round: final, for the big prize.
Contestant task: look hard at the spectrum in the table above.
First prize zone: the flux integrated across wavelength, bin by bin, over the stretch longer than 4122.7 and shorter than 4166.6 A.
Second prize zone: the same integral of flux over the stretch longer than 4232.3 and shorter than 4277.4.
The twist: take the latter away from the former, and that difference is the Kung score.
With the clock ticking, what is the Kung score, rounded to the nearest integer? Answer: 12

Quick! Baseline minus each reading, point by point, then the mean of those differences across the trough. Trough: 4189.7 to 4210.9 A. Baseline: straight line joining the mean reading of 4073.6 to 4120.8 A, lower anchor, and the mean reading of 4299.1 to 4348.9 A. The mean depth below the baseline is 0.37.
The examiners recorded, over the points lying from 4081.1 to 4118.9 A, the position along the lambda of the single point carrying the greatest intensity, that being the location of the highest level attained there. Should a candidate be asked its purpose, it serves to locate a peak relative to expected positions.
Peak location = 4089.57 A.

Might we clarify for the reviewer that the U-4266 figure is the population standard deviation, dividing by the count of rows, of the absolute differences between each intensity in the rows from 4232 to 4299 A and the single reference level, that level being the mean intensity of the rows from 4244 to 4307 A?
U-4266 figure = 0.59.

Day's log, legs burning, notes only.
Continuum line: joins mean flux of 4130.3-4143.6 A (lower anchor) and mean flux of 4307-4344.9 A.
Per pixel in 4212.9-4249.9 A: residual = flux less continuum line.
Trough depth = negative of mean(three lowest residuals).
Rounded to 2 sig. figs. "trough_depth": 2.2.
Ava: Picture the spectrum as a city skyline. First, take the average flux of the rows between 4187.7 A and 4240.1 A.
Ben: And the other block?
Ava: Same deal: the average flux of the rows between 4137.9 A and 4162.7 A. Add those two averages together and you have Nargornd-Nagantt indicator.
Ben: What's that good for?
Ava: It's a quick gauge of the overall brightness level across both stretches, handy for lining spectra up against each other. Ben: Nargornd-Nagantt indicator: 21.6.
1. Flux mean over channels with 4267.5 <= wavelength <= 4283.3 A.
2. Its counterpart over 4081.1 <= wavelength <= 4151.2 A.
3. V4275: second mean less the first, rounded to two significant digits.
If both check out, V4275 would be 1.4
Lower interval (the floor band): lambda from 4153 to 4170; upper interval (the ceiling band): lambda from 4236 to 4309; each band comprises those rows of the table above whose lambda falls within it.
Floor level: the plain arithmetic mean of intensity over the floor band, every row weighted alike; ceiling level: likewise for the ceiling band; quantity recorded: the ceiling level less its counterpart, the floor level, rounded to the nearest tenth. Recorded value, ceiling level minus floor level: -1.4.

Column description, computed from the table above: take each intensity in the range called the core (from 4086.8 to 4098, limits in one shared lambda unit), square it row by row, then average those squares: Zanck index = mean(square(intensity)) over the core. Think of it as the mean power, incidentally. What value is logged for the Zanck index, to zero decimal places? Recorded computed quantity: 145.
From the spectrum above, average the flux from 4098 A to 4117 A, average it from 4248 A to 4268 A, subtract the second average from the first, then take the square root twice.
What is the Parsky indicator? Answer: 0.95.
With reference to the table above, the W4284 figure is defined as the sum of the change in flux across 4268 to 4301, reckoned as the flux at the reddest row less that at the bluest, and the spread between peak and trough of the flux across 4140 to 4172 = -1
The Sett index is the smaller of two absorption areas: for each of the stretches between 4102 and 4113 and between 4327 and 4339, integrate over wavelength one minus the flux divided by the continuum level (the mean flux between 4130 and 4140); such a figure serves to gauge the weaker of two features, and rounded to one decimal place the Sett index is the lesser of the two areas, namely -1.8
